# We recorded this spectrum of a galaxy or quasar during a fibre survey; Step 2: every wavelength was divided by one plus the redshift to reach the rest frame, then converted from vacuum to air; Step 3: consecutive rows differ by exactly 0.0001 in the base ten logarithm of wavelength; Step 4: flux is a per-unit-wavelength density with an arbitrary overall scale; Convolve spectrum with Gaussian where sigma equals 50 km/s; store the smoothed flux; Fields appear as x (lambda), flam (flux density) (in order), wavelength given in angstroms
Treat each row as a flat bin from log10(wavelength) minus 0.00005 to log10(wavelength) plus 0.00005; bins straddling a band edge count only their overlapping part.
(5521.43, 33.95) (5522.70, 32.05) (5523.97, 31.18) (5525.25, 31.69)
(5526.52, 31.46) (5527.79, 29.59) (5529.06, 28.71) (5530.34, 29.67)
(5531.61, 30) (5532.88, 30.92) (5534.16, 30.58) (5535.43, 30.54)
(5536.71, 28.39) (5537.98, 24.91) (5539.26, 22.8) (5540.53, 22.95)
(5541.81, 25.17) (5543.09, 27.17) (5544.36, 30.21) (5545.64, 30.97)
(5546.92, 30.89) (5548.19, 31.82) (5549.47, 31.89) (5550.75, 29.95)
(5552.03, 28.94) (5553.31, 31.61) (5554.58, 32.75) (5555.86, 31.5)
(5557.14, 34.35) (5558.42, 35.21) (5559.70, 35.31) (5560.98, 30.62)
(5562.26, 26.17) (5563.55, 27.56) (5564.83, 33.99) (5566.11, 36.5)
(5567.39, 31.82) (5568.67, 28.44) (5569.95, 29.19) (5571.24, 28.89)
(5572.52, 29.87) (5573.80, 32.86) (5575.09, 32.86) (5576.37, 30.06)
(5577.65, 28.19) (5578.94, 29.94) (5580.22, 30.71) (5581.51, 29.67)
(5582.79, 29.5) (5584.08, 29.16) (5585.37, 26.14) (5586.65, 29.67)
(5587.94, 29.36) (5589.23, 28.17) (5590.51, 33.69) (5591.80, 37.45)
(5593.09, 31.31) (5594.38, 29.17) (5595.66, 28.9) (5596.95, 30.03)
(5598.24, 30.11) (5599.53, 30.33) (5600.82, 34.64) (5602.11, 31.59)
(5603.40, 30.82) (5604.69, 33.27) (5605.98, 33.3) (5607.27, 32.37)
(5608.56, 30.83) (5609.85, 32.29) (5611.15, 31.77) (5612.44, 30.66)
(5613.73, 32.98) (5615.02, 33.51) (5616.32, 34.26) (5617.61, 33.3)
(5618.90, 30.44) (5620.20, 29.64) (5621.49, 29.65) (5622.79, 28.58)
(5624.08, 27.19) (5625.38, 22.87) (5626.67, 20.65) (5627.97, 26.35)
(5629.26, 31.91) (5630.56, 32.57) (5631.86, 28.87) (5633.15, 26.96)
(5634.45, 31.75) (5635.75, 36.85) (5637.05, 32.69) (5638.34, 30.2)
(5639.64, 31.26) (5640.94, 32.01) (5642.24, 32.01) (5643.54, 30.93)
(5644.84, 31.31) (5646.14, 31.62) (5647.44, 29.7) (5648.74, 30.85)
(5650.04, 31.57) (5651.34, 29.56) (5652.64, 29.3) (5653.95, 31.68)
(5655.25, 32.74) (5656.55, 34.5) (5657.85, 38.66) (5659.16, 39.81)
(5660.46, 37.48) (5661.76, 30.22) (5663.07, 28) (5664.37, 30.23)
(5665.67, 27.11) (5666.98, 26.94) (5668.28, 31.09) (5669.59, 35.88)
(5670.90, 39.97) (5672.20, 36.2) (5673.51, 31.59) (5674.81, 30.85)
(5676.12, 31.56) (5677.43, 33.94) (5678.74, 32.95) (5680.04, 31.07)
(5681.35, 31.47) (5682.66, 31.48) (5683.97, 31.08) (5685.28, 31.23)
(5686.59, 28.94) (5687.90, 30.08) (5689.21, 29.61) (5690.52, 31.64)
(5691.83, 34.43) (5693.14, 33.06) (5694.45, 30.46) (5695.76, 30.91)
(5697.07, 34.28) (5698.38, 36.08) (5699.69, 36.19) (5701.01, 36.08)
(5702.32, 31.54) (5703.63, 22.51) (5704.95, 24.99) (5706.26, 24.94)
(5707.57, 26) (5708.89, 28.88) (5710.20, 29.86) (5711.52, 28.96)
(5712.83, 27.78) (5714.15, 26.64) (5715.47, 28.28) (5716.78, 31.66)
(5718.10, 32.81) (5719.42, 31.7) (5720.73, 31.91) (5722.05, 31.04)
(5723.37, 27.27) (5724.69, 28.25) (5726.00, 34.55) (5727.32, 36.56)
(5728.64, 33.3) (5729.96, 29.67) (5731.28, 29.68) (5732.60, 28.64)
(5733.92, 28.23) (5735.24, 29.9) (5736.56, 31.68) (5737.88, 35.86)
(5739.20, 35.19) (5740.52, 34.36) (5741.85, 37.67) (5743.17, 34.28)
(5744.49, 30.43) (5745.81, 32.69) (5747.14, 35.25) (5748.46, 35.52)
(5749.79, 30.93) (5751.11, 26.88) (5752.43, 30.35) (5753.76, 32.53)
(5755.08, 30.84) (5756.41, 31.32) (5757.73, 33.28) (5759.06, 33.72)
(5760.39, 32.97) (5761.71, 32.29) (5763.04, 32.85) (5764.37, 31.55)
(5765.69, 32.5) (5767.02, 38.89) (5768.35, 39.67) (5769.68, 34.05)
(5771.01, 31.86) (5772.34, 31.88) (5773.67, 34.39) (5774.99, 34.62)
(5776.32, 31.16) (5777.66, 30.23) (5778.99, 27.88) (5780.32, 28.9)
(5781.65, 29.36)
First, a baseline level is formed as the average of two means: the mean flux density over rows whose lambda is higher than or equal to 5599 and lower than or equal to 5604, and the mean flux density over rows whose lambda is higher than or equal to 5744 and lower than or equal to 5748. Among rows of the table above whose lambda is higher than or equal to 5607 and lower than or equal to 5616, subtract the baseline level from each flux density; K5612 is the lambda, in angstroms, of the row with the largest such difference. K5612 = 5615.02 angstroms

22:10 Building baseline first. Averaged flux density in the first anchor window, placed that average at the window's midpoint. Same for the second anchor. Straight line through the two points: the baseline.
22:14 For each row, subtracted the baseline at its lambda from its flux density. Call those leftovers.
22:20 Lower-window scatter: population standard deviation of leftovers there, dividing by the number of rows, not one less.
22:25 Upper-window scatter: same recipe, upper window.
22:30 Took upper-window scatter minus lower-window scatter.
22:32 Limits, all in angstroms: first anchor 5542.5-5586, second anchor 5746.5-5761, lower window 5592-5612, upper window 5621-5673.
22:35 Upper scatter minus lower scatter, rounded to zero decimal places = 2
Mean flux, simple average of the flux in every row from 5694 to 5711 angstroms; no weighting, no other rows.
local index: 30.2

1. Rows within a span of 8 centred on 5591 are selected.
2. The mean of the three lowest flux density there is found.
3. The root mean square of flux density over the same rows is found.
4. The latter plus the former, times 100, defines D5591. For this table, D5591 6059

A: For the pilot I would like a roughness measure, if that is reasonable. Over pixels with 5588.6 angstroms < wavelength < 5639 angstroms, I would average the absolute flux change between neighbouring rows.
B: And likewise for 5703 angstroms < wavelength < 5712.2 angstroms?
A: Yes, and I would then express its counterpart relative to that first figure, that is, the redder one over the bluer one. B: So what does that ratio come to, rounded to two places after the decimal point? 0.61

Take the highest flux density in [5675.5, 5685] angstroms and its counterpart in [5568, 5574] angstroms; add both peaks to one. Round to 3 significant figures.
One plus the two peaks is 67.8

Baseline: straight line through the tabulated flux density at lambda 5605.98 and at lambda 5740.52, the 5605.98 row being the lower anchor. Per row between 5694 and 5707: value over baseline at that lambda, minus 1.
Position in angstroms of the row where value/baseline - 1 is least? 5703.63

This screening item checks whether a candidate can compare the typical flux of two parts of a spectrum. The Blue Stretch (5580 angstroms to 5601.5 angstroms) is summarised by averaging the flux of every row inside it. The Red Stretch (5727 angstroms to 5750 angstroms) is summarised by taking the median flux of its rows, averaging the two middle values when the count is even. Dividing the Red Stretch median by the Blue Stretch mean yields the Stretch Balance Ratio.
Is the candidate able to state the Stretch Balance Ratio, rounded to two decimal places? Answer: 1.08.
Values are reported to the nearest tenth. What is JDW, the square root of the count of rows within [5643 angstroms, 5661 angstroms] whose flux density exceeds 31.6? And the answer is 2.6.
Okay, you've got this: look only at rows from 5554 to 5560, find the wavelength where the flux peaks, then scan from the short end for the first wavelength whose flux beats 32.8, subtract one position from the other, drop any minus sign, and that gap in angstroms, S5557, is 2.6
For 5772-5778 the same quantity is 1.3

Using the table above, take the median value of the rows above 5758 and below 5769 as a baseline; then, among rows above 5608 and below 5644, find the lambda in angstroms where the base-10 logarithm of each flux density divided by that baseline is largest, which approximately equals 5635.75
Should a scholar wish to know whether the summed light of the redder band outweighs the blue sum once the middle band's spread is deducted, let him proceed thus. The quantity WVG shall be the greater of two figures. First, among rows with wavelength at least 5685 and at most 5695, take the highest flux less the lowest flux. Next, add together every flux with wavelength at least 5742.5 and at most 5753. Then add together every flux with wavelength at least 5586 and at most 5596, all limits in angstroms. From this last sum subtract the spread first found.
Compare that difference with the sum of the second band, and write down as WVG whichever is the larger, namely 256.3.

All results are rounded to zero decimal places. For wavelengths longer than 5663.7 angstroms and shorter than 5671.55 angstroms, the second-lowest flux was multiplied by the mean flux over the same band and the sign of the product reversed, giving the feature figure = -864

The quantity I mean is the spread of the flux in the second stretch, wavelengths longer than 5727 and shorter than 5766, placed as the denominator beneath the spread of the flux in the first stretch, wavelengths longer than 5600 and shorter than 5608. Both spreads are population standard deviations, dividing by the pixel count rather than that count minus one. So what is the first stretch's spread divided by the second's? 0.49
